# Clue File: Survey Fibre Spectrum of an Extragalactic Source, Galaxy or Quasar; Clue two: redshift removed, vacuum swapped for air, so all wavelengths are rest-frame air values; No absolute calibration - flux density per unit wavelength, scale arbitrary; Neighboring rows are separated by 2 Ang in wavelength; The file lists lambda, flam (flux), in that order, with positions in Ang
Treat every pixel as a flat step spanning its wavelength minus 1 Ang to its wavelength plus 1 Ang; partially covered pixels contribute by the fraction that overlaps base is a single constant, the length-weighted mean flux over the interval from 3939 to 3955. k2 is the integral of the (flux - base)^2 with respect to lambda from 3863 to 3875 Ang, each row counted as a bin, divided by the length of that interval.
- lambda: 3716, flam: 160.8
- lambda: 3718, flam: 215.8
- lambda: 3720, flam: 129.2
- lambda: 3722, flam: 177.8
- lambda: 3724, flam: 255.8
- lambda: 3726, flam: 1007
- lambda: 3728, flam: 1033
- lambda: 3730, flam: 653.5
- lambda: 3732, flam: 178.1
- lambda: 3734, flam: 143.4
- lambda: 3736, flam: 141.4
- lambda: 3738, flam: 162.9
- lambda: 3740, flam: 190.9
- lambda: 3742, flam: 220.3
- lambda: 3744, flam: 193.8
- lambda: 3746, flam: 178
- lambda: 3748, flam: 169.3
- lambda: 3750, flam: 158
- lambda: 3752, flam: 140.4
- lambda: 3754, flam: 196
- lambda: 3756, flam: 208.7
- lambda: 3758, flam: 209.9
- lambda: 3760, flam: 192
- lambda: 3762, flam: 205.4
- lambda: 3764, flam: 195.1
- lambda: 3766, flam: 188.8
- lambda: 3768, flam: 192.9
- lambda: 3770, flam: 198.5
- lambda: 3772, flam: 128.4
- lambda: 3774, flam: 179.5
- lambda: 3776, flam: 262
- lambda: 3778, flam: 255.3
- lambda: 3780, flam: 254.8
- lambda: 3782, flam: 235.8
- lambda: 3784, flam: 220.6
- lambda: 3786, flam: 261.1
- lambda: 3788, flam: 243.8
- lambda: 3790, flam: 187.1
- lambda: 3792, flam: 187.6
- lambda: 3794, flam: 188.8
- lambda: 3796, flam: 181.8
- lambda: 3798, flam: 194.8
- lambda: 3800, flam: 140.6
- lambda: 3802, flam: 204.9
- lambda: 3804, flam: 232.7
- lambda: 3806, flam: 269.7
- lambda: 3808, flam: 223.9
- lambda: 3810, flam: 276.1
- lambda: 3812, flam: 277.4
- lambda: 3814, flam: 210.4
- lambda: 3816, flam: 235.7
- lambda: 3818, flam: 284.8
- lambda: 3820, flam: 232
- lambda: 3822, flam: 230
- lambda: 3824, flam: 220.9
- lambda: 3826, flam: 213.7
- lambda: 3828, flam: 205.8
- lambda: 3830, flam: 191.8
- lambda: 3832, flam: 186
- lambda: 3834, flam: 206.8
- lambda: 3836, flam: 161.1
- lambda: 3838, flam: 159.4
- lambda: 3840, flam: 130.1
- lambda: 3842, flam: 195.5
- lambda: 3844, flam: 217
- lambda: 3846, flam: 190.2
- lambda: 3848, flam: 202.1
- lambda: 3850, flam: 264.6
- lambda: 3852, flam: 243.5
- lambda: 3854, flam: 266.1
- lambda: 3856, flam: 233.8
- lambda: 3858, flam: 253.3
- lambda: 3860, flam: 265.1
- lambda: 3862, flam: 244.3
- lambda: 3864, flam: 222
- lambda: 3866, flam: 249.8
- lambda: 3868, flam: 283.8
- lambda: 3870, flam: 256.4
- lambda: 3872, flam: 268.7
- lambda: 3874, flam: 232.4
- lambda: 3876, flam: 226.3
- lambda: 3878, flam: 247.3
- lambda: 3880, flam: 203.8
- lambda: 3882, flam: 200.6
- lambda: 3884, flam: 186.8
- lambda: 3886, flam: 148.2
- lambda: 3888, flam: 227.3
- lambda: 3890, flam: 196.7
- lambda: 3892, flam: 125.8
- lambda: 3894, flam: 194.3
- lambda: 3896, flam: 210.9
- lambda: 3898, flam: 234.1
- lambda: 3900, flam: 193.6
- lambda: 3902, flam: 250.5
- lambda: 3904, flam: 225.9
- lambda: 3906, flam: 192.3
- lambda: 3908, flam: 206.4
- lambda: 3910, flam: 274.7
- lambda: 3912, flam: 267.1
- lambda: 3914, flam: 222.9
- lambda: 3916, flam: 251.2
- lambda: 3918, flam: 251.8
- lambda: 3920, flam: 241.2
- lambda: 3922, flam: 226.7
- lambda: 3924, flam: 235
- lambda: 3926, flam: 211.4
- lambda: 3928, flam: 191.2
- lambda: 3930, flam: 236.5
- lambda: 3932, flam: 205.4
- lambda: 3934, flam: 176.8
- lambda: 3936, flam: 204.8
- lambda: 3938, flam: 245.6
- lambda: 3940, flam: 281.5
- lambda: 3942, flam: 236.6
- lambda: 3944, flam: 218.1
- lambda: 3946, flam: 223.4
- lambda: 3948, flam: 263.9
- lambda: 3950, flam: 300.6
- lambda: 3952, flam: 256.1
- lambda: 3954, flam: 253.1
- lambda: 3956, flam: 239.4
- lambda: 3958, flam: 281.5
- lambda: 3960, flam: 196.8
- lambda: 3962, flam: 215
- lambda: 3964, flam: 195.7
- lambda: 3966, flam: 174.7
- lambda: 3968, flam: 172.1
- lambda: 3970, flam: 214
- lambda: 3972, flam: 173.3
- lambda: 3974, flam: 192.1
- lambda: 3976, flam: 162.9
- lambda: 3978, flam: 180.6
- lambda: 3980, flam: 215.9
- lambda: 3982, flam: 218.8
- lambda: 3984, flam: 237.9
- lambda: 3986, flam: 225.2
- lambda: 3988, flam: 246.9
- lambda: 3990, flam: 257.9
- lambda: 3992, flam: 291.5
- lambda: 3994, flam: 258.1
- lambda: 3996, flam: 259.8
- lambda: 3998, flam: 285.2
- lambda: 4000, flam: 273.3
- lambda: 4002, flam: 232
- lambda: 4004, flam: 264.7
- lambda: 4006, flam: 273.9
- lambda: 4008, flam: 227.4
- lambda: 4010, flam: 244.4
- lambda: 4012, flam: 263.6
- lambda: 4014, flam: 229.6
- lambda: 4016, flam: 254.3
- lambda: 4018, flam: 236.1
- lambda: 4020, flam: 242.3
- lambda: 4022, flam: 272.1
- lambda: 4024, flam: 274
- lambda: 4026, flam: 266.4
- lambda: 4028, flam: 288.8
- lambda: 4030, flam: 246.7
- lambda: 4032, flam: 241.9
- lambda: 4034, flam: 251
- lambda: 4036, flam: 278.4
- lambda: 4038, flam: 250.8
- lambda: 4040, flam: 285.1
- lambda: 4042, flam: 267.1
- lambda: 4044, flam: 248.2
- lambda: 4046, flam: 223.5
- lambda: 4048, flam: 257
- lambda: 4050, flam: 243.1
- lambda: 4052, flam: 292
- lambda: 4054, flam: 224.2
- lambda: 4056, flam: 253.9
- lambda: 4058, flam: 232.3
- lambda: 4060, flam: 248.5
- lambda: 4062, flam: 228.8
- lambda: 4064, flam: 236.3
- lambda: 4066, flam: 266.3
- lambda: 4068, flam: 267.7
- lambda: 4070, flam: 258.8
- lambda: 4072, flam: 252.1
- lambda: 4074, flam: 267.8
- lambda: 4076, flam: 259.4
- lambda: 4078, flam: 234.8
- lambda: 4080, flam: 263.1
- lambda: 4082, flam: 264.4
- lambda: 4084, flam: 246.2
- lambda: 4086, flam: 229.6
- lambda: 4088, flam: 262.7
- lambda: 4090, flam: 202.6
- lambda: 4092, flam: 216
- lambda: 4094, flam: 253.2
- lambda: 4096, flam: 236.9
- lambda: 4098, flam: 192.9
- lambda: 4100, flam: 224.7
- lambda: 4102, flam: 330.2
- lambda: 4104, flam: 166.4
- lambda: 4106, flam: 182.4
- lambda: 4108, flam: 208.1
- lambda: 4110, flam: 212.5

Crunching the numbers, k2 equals 437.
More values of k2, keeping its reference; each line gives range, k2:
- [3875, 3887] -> 3666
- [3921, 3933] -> 1601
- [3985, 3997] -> 391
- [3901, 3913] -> 1252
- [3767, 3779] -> 4717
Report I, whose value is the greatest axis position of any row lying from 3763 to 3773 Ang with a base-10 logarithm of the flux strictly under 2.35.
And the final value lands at 3772 Ang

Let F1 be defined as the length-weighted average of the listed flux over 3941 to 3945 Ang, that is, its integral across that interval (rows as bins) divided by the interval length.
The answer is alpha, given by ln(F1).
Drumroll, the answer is 5.43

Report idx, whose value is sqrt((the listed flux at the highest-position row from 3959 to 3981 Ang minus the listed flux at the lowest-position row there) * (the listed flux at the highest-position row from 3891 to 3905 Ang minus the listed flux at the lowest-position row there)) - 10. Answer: 34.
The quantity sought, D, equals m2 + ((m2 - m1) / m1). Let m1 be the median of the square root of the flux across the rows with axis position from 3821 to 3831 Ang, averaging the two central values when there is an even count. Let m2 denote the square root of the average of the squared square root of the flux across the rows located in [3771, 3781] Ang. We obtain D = 14.7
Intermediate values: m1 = 14.6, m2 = 14.7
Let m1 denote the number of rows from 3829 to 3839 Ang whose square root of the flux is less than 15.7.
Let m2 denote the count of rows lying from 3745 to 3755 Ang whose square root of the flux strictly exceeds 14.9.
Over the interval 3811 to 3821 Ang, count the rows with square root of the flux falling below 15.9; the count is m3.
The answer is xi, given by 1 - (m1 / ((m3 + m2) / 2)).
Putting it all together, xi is -2.3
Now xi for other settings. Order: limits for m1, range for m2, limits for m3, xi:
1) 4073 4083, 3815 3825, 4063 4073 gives 0.7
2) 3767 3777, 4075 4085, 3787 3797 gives 0.2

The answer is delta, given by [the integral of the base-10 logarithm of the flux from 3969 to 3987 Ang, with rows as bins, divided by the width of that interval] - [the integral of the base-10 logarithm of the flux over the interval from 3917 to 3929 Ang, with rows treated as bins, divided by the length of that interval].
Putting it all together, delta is -0.05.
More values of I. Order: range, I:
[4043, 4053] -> 4046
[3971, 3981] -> 3980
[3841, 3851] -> 3848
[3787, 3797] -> 3796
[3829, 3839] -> 3838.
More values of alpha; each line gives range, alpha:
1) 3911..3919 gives 5.51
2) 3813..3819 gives 5.50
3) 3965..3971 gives 5.23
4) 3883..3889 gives 5.23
